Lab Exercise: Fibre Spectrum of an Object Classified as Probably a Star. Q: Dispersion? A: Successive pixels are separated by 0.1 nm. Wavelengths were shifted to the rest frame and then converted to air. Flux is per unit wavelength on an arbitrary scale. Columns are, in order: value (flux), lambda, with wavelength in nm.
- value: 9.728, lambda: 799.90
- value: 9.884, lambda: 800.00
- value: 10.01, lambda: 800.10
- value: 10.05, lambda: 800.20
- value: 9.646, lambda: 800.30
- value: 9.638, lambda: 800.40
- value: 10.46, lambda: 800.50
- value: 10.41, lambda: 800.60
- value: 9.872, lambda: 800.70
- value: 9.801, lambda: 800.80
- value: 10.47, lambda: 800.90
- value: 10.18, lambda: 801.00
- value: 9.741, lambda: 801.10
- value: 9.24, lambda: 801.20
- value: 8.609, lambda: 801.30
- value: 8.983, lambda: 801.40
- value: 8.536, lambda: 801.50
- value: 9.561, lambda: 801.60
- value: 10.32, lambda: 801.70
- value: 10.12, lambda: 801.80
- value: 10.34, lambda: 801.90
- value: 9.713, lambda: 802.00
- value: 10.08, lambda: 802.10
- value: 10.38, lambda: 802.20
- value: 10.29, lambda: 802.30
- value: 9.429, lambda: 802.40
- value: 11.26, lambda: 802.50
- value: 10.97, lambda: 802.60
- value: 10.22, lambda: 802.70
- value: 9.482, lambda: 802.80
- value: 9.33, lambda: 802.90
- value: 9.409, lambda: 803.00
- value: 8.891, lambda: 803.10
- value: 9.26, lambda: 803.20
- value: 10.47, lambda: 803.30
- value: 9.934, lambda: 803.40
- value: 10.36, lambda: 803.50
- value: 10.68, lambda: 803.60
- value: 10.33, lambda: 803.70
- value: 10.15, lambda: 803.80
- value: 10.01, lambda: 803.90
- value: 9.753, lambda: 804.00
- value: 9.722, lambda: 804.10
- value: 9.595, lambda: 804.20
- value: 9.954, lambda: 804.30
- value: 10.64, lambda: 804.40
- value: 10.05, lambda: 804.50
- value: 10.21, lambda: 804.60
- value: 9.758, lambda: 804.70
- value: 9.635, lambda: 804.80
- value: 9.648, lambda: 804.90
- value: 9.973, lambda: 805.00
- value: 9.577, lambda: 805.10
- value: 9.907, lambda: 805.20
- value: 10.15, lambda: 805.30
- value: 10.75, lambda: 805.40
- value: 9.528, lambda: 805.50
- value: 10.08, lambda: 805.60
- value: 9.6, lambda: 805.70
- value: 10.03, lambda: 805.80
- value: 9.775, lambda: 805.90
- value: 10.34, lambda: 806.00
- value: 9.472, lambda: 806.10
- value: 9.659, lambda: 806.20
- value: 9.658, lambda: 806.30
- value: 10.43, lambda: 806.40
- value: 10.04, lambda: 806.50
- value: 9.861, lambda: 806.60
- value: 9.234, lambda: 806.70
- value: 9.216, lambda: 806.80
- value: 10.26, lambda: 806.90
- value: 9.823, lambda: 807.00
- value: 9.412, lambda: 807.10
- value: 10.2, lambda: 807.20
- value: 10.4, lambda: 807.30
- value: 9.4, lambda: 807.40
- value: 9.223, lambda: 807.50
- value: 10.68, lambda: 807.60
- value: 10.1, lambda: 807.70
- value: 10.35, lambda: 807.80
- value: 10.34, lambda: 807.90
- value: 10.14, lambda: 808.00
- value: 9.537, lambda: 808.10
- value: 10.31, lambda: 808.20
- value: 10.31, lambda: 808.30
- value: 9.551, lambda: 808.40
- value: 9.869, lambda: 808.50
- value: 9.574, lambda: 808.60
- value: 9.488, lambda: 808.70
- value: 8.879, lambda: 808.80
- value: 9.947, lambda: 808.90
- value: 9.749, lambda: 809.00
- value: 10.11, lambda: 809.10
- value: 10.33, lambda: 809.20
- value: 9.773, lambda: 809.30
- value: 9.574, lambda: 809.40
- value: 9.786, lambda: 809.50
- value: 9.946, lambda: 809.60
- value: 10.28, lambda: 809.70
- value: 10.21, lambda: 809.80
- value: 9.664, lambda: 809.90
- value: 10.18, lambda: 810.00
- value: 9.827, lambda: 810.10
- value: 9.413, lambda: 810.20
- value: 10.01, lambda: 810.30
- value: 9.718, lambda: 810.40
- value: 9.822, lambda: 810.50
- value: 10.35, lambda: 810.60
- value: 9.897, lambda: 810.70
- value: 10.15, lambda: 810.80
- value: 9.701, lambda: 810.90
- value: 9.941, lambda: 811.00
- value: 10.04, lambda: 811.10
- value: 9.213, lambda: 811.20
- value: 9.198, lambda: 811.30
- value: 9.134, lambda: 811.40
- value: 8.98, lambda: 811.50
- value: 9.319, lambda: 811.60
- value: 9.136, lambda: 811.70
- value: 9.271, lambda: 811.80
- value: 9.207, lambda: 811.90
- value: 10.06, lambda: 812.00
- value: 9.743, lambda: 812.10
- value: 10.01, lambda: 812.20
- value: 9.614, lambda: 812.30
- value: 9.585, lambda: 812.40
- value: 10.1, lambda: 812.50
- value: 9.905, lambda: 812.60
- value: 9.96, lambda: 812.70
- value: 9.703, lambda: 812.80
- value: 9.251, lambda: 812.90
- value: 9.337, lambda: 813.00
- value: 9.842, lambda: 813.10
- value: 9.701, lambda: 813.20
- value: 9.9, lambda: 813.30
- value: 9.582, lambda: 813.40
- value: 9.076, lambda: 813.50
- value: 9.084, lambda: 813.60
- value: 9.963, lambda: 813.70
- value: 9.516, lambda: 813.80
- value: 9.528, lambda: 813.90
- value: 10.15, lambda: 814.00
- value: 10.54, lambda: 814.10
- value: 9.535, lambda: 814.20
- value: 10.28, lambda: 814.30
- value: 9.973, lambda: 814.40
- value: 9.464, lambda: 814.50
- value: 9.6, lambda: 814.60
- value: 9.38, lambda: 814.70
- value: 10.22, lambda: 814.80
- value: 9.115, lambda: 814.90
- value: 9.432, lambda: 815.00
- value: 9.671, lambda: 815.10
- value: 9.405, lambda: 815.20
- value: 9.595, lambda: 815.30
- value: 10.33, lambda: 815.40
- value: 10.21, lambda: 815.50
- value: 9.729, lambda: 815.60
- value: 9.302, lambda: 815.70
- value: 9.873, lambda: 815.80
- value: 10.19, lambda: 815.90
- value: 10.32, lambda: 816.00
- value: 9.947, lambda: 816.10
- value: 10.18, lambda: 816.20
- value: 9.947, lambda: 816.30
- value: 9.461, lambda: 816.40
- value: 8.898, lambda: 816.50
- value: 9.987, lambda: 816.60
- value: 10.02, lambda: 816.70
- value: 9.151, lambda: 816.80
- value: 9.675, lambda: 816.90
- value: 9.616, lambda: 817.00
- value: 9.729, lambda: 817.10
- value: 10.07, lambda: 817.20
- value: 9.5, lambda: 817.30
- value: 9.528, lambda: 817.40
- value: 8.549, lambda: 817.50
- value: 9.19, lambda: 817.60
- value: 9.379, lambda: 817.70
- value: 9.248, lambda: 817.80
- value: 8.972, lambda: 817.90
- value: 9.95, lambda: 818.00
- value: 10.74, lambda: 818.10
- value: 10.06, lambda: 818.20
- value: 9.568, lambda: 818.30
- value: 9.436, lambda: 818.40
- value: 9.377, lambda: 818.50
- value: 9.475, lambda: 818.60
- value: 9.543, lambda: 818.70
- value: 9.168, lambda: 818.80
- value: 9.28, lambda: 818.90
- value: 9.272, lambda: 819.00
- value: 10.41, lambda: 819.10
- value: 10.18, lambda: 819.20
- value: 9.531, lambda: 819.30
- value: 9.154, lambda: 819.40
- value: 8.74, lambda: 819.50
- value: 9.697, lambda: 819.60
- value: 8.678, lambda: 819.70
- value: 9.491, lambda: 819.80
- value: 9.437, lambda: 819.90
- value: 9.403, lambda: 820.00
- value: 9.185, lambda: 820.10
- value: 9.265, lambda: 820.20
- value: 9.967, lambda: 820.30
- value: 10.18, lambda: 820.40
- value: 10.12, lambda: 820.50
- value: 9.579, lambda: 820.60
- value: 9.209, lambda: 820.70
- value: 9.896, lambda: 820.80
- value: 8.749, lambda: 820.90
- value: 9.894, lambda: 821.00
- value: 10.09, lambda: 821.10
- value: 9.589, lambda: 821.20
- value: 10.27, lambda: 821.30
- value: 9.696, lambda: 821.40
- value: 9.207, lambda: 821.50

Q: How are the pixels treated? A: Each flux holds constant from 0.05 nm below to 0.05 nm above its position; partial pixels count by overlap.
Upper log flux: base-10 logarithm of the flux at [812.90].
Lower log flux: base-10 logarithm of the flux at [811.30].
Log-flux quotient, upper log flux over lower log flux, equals 1.00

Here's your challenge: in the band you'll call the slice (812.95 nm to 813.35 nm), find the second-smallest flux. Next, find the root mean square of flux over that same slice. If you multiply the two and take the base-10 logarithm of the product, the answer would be 1.973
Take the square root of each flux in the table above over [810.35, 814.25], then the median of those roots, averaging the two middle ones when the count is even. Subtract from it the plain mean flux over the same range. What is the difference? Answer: -6.55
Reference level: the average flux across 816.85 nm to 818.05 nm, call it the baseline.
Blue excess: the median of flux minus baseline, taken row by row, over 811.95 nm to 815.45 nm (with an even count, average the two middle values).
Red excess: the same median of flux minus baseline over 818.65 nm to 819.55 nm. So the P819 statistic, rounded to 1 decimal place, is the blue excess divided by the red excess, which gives -1.3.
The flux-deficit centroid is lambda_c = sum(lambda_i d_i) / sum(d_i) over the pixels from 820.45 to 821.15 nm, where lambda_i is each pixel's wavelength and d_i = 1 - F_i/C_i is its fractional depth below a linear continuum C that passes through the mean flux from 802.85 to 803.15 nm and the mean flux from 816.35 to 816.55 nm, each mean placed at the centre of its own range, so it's 820.80 nm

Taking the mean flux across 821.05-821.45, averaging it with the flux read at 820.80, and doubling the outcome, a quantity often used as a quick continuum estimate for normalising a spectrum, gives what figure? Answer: 19.81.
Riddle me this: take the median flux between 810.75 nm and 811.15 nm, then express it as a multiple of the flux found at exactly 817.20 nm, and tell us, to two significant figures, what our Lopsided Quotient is 0.99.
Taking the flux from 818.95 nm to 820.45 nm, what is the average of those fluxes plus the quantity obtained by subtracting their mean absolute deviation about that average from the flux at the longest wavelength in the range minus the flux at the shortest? 10.0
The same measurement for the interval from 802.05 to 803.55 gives 9.7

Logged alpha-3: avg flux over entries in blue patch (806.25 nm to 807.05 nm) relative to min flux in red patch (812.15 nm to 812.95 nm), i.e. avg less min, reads 0.56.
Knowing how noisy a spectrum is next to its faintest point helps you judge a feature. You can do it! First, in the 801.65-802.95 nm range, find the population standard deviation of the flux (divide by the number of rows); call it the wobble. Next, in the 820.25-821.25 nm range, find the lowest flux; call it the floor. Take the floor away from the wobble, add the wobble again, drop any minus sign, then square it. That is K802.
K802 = 59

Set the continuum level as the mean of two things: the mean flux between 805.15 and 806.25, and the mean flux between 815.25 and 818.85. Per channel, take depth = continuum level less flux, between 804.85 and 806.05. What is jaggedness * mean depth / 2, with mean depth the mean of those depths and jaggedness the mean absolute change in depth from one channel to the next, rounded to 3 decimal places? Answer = -0.036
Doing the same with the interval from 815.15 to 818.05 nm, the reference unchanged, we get 0.031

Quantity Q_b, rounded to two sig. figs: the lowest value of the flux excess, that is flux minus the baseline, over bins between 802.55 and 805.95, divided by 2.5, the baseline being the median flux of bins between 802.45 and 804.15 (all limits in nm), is -0.45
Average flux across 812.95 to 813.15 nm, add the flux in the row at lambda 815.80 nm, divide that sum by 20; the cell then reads 0.973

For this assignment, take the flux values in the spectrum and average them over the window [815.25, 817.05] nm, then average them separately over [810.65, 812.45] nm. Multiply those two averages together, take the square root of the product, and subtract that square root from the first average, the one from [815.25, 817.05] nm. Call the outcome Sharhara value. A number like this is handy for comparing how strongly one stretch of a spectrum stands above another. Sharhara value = 0.12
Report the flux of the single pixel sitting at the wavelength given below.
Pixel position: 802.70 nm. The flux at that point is 10.22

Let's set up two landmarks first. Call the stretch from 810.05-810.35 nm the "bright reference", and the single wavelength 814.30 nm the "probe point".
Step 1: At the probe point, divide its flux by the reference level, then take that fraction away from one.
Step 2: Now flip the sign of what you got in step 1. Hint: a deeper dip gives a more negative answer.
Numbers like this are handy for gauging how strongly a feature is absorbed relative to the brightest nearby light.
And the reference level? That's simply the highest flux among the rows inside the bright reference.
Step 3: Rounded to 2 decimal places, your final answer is 0.03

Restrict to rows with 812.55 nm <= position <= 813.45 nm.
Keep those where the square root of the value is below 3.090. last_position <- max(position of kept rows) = 813.00 nm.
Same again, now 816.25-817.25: 816.80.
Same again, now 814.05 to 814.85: 814.70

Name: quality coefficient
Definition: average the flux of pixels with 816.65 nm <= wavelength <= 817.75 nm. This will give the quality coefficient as 9.49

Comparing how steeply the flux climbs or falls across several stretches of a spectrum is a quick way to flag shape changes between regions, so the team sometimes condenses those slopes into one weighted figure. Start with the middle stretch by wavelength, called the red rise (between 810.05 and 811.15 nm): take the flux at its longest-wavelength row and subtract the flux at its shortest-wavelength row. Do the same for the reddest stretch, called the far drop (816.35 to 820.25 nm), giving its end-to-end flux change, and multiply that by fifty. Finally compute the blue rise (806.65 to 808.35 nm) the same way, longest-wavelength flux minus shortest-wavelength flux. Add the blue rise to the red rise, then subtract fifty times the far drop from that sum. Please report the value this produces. 11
